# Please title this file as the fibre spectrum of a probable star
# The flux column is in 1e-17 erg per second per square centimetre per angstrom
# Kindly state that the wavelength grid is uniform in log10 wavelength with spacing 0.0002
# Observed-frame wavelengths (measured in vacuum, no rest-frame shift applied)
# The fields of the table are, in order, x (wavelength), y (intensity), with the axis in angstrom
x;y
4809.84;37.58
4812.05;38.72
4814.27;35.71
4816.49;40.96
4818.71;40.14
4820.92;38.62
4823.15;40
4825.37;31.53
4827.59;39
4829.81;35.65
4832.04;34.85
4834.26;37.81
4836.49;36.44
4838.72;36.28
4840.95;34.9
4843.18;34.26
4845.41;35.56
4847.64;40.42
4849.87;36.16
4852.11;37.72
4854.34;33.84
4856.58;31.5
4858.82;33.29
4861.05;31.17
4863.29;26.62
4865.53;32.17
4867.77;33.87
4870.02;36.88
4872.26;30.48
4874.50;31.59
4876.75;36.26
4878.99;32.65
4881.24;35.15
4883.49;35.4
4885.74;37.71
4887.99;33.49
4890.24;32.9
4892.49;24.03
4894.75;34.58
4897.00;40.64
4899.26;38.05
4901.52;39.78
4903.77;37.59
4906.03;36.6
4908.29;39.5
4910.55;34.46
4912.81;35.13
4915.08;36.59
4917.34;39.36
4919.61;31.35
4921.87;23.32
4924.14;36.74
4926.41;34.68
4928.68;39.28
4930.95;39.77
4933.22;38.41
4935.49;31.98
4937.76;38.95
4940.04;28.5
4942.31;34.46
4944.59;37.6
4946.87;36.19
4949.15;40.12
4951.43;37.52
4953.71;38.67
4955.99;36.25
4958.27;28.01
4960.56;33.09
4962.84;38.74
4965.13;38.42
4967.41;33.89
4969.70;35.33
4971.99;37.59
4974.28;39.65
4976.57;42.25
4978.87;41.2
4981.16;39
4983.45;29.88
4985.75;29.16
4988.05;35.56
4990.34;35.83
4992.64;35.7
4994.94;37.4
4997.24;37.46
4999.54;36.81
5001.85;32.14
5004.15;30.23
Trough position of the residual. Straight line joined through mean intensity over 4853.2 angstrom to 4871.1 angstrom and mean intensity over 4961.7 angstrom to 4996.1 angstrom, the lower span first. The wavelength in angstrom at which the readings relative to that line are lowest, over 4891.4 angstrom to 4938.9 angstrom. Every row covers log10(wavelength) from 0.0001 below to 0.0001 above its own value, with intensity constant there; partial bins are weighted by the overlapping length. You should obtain 4921.87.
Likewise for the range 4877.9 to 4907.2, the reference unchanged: 4892.49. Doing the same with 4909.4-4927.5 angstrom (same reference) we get 4921.87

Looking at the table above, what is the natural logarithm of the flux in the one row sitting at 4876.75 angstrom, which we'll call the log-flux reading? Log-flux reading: 3.59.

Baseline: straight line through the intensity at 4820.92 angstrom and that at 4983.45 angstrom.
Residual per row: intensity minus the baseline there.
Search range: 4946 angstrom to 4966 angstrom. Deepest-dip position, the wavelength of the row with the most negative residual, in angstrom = 4958.27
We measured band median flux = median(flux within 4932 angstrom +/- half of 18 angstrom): 37.6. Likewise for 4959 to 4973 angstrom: 36.5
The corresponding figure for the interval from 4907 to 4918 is 36.6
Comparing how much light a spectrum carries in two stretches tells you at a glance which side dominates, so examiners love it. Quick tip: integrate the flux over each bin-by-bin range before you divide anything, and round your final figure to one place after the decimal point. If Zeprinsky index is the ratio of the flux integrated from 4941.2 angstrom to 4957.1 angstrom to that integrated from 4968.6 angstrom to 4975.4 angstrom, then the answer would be 2.3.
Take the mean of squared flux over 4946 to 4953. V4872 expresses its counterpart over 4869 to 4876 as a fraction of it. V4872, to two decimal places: 0.76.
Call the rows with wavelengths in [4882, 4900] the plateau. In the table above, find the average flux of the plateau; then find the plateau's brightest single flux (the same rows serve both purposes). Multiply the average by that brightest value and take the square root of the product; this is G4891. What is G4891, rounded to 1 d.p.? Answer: 37.5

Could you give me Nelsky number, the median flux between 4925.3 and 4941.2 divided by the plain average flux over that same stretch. 1.07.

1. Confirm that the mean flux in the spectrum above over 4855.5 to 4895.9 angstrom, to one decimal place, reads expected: 32.8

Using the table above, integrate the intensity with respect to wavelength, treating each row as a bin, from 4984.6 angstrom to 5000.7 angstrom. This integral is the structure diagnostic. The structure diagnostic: 570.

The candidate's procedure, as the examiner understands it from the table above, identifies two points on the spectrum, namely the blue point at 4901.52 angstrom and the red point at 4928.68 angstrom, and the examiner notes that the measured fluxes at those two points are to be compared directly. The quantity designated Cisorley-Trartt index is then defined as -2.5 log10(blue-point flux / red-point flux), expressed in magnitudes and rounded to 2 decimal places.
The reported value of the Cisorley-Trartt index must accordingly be -0.01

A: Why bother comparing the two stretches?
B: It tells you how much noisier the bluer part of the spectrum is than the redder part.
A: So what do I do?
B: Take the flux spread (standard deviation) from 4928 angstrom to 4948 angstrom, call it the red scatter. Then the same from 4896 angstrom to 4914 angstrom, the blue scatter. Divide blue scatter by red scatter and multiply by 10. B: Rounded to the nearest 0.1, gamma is 5.8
